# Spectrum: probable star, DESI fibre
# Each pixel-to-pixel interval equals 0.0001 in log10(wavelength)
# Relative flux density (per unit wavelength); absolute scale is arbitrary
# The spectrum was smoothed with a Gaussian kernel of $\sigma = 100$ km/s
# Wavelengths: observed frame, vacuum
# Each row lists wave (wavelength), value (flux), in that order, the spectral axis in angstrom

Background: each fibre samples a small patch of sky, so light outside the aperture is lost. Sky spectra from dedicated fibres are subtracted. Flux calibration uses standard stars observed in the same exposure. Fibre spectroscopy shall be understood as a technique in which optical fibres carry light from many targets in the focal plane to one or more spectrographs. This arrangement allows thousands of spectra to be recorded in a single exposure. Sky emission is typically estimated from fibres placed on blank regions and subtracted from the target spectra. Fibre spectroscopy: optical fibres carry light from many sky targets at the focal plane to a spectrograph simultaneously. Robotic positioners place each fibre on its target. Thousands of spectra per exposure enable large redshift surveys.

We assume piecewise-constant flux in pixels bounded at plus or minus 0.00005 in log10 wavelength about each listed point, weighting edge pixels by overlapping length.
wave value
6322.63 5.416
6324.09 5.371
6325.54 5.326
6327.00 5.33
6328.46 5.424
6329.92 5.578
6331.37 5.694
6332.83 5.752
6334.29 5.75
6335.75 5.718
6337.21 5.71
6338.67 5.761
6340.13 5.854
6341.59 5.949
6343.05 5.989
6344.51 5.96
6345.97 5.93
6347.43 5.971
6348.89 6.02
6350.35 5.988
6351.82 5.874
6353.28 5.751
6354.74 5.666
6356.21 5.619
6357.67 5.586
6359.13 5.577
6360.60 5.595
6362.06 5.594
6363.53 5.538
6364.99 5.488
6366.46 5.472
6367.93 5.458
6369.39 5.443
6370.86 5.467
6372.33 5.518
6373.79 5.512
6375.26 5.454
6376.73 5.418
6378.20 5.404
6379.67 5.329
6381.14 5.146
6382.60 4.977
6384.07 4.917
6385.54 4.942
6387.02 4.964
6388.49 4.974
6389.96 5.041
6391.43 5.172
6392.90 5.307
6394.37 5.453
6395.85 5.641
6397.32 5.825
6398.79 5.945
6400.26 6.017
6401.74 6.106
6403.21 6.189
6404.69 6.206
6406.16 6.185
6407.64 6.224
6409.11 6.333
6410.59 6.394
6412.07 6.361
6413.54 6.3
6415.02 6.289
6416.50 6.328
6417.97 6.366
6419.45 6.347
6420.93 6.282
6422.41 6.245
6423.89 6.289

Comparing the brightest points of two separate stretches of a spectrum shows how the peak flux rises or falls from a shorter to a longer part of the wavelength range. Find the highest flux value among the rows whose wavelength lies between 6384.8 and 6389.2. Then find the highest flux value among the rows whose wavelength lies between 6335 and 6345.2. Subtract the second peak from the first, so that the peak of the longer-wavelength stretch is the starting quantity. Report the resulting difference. -1.0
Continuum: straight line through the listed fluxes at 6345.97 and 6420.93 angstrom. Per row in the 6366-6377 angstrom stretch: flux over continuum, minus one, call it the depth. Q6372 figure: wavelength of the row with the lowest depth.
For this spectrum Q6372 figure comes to 6376.73 angstrom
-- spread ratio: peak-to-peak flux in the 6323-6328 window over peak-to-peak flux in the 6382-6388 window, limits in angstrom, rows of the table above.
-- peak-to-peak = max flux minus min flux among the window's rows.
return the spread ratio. 0.75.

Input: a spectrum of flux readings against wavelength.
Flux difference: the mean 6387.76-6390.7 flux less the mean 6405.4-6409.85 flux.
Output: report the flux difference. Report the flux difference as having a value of -1.2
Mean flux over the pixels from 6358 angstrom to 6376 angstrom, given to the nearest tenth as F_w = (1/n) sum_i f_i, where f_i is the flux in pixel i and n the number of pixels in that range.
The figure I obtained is 5.5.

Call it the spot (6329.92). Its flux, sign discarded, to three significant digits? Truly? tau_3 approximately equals 5.58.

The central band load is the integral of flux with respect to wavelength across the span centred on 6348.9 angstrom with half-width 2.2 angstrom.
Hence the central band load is 26.3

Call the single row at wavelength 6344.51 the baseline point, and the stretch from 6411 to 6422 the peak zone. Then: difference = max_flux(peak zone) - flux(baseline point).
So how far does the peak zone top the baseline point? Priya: 0.41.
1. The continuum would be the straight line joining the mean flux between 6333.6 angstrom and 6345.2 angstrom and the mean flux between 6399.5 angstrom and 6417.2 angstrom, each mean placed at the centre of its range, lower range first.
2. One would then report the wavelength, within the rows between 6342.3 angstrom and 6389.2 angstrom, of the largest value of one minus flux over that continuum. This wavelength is 6384.07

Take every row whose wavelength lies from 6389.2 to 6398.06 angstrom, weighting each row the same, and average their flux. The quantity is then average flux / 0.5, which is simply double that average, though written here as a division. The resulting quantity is 10.8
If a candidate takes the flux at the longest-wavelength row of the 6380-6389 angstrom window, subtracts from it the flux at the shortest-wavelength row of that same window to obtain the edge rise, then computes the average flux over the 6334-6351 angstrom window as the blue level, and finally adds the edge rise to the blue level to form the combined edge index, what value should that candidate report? 5.7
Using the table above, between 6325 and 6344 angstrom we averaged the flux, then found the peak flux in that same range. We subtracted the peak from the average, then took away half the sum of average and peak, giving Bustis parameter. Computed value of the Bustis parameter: -6.14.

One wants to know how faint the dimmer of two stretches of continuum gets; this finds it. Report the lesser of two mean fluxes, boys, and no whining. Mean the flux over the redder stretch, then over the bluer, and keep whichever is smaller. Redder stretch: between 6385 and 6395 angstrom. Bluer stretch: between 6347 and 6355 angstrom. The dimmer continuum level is 5.12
